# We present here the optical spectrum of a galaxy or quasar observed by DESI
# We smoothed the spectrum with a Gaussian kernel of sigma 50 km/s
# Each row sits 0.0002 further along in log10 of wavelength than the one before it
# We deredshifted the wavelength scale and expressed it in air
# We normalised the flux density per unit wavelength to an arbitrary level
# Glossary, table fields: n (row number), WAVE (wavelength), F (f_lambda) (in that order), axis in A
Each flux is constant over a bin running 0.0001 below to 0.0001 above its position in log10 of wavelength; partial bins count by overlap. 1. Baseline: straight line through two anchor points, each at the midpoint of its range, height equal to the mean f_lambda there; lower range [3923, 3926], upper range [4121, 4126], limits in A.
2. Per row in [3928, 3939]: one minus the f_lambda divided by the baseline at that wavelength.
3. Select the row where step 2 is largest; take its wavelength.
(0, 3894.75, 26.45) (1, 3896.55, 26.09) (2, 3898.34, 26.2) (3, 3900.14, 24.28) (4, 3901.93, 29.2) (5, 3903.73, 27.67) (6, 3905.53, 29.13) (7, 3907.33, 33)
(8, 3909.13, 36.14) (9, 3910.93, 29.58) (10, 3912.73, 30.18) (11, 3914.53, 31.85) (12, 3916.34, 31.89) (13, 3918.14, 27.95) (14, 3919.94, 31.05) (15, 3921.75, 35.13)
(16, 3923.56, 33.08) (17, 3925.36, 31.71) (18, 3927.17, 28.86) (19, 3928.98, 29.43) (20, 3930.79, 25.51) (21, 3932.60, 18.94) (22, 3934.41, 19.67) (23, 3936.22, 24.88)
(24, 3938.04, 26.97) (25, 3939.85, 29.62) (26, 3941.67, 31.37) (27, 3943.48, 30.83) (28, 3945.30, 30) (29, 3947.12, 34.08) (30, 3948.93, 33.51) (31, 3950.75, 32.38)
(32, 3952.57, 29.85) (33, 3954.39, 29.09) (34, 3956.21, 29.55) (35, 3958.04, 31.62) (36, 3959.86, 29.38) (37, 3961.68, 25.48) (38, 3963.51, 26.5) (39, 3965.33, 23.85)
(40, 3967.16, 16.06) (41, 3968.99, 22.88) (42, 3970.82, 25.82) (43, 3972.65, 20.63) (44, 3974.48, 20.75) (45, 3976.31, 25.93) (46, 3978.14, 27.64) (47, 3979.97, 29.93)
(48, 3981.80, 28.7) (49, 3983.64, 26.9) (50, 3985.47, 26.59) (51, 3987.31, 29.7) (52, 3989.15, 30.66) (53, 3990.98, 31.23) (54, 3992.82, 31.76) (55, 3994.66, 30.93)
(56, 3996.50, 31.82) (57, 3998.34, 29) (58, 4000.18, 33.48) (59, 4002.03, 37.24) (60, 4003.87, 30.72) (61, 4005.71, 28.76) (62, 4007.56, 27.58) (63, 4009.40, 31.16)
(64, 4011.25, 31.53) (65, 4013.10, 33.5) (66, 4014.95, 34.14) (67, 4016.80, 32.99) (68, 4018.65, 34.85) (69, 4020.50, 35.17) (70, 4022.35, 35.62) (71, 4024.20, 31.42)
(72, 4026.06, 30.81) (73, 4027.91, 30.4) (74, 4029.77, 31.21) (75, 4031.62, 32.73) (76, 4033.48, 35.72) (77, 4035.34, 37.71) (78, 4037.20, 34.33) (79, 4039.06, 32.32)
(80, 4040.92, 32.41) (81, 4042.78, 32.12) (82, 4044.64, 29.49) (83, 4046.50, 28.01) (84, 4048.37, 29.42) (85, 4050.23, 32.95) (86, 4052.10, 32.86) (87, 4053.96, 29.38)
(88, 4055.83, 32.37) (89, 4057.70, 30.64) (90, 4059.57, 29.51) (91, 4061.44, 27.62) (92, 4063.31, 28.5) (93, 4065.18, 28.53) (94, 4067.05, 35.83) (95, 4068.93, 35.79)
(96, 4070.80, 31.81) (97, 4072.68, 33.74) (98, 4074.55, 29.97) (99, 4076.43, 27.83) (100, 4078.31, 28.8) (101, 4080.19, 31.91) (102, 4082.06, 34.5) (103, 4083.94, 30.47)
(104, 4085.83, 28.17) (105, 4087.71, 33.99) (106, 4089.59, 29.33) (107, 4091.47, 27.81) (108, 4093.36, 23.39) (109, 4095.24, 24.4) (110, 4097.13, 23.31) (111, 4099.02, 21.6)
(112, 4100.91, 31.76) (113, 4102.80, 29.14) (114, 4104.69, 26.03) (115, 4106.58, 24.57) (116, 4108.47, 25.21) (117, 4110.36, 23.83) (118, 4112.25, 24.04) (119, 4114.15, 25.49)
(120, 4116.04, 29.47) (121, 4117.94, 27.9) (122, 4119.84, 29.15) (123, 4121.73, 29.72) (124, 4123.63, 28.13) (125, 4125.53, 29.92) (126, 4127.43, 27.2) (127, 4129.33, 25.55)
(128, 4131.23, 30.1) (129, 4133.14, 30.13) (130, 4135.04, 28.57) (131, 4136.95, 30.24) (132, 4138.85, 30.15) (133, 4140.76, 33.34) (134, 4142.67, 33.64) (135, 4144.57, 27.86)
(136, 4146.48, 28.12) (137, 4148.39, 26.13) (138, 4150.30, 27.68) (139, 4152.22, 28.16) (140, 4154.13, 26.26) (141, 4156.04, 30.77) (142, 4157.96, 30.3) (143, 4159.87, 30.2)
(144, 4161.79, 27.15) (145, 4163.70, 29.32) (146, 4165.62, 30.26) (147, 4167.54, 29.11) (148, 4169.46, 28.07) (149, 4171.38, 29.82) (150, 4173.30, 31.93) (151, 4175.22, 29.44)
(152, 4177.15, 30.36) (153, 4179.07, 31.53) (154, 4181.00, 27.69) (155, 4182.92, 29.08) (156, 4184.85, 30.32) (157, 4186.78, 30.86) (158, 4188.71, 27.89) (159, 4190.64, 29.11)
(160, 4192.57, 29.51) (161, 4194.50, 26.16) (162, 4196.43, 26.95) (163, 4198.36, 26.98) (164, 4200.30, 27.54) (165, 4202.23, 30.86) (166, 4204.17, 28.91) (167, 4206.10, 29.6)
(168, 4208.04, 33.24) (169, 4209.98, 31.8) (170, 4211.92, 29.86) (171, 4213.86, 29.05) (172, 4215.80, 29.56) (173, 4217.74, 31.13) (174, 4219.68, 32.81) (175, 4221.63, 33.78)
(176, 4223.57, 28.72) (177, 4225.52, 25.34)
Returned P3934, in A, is 3932.60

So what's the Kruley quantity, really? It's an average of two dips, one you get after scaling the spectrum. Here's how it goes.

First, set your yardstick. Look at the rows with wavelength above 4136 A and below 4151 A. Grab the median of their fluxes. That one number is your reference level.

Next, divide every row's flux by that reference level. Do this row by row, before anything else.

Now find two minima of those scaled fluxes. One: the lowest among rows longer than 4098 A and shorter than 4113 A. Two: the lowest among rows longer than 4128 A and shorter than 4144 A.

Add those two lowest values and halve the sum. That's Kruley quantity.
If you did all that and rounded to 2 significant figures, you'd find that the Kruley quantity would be 0.81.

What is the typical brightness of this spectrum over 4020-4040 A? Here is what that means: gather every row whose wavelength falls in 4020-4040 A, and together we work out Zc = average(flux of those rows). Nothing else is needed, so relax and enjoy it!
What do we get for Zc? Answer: 33.4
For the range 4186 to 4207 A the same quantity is 28.6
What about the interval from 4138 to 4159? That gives 29.3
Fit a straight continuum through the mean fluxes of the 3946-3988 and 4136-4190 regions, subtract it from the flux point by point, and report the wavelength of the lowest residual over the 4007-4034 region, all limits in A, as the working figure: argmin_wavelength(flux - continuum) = 4007.56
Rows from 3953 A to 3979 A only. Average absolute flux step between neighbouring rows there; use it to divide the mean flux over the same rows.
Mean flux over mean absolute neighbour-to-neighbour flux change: 8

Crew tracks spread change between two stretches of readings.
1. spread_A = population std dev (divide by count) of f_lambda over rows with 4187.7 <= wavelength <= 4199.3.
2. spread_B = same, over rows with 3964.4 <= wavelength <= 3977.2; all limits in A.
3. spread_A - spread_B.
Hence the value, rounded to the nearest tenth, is -2.0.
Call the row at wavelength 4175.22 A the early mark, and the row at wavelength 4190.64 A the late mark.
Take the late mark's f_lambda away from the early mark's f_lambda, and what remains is 0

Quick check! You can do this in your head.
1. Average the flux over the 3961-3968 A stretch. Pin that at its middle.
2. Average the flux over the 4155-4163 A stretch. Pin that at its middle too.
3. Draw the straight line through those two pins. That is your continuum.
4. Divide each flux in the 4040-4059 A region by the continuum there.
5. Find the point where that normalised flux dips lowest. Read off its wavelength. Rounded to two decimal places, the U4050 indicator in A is 4046.50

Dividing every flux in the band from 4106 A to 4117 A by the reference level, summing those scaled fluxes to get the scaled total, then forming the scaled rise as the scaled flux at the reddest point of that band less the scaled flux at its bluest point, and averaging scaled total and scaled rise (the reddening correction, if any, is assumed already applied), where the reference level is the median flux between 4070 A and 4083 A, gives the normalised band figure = 2.48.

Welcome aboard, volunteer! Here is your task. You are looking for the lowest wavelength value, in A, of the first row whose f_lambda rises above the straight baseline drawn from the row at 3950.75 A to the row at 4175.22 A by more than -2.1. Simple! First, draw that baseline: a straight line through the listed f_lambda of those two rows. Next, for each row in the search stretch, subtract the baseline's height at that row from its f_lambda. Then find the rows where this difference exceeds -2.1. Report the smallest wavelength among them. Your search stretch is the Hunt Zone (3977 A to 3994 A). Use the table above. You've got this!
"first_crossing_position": 3979.97 A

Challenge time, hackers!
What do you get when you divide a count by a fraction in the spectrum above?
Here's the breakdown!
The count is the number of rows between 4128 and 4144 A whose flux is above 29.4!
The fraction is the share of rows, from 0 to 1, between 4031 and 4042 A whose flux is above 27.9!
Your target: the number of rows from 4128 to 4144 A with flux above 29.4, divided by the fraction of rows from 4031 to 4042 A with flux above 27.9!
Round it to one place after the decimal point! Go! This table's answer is 6.0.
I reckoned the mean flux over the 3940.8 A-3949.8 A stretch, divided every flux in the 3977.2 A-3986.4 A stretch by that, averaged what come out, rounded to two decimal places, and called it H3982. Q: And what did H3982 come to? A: 0.87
